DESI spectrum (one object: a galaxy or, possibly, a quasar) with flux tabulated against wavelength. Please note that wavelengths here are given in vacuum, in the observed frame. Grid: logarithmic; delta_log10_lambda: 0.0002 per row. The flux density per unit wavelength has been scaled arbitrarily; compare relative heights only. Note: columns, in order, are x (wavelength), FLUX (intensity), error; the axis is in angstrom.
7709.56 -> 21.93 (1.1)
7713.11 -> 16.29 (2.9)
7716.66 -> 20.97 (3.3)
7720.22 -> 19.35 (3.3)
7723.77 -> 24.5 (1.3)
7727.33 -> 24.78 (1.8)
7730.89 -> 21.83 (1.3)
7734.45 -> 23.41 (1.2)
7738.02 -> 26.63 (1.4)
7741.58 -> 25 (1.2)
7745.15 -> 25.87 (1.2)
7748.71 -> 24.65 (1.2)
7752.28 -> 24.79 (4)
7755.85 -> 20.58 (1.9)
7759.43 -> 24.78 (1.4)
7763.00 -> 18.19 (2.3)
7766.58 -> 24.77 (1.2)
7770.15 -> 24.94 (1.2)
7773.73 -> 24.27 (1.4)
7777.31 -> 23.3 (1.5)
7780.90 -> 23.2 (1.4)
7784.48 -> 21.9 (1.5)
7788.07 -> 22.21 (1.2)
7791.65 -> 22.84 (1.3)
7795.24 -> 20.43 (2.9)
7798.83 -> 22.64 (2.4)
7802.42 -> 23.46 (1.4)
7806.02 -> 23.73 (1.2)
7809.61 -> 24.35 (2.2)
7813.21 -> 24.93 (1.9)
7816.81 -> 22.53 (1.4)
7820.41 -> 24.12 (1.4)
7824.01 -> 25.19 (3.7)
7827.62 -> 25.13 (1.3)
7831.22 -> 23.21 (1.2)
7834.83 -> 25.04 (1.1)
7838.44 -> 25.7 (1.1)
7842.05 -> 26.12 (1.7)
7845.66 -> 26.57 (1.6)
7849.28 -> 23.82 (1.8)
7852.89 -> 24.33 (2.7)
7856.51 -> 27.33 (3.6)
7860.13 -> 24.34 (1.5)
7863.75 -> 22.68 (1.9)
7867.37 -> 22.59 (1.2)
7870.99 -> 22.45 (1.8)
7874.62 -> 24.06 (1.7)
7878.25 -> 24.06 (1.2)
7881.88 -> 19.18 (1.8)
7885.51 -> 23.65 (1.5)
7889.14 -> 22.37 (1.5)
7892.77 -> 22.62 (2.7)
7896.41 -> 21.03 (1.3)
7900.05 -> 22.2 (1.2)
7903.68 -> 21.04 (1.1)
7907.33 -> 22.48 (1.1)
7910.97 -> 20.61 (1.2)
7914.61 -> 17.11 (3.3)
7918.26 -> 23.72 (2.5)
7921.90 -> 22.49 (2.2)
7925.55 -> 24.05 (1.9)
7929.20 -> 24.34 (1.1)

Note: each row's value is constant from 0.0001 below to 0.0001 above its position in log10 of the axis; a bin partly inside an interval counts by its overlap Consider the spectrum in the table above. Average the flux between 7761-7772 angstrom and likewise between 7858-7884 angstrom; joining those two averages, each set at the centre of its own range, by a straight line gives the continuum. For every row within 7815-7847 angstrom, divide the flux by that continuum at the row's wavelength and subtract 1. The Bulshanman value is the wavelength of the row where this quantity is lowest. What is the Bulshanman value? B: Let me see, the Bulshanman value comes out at 7816.81 angstrom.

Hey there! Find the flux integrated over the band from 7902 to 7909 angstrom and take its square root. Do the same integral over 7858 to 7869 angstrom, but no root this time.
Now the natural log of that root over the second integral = -3.0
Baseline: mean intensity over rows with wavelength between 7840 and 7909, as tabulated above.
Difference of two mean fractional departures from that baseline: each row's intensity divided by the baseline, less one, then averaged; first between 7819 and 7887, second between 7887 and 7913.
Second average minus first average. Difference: -0.10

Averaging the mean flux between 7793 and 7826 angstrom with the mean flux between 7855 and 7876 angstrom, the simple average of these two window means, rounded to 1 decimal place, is 23.7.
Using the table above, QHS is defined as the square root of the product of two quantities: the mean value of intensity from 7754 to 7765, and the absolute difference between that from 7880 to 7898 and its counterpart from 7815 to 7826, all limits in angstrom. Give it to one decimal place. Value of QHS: 6.8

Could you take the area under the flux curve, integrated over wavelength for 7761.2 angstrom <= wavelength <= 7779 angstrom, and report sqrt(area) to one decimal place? 20.3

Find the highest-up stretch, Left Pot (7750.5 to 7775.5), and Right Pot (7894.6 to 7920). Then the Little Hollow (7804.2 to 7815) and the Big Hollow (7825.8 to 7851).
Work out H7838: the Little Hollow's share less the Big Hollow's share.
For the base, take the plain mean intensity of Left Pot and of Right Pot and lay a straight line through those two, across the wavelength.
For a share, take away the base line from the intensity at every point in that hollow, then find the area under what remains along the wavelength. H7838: -55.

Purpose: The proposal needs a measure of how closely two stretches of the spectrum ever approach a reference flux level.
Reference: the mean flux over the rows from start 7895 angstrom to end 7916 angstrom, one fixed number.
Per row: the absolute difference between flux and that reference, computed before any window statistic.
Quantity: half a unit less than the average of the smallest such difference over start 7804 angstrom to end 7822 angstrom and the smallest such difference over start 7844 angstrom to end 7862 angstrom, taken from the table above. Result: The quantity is 1.9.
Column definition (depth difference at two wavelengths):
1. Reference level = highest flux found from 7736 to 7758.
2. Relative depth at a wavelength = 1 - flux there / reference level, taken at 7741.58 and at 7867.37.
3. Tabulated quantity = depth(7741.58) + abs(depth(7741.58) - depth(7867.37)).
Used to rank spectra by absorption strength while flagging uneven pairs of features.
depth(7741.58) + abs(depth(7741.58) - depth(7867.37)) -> 0.152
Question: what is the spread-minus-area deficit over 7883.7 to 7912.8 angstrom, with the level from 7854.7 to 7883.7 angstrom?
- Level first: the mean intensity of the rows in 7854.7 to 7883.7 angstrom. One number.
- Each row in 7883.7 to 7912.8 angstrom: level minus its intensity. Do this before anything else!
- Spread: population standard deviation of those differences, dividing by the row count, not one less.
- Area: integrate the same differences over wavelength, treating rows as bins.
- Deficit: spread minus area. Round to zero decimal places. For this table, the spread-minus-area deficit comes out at -38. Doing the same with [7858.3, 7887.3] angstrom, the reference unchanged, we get -12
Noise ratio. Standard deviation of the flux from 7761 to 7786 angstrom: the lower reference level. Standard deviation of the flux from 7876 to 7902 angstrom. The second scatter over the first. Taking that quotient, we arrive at 0.70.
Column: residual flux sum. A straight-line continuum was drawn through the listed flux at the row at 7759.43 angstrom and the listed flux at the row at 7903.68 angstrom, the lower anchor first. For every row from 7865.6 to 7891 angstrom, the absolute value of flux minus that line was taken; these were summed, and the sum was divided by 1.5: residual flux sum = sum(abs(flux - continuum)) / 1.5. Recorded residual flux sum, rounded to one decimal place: 7.5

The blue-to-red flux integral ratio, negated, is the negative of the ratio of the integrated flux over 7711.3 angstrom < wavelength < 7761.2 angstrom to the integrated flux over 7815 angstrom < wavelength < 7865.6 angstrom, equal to -0.92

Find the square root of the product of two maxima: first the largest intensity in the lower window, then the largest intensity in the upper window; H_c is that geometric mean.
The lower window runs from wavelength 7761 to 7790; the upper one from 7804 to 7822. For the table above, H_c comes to 24.9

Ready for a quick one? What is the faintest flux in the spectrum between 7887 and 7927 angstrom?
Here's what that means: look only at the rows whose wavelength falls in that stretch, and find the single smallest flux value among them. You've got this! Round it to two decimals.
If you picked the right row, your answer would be 17.11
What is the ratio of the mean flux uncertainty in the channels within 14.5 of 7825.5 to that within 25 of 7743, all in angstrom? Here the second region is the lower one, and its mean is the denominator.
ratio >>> 0.93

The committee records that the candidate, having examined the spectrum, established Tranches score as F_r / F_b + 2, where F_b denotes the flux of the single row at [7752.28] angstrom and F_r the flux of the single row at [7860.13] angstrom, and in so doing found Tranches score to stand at 2.98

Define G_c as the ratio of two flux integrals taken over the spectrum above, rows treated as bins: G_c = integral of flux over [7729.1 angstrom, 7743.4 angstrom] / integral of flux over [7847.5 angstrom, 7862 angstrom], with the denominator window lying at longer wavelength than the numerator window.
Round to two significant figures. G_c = 0.96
